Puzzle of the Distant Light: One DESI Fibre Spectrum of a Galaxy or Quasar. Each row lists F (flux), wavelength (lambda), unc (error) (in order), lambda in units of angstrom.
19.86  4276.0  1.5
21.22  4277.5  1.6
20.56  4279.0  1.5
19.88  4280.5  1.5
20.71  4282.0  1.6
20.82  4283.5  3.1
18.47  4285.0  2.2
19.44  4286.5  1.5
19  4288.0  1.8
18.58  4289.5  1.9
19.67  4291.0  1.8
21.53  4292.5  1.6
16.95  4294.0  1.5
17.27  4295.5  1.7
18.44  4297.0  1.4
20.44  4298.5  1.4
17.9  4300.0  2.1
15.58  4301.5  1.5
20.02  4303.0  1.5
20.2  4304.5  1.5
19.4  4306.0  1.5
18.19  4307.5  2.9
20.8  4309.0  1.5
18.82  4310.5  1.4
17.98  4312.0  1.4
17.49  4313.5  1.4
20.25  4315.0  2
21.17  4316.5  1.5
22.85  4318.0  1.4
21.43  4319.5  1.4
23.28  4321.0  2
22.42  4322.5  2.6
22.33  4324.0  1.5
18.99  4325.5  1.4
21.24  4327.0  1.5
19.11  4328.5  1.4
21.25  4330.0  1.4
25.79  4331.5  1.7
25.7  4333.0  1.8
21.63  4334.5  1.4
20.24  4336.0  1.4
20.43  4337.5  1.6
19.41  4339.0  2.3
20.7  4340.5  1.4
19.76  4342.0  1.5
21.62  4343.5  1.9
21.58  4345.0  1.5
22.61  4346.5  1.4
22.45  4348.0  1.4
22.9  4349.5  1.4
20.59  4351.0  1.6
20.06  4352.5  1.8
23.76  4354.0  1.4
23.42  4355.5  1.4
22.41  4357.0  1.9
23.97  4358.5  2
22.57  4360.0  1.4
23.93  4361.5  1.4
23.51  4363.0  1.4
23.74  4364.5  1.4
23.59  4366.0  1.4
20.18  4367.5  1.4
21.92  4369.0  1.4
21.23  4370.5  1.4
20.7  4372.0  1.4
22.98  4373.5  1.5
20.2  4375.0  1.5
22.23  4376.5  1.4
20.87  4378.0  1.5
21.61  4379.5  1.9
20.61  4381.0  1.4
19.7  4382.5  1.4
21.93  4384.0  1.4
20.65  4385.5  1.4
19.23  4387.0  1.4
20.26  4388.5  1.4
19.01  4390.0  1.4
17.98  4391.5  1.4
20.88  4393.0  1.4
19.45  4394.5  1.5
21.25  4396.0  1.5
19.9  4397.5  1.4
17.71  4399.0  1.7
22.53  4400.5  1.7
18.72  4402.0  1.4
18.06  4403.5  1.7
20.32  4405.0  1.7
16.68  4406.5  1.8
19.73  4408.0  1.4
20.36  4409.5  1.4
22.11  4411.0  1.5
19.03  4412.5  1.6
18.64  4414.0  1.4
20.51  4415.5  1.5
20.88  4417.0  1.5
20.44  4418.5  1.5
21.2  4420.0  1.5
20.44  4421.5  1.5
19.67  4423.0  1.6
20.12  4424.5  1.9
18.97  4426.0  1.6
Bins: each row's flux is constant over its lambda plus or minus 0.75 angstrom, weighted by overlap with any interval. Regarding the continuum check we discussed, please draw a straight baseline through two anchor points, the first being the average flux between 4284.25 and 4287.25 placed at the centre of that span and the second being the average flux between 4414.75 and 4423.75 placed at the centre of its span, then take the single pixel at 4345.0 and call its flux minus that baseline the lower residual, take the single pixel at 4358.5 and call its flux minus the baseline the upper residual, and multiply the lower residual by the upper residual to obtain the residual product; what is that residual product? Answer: 8.0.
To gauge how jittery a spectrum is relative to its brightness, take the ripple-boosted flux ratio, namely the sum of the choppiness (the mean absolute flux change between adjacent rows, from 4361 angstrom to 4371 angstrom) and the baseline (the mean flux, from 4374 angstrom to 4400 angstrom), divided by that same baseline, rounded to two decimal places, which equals 1.05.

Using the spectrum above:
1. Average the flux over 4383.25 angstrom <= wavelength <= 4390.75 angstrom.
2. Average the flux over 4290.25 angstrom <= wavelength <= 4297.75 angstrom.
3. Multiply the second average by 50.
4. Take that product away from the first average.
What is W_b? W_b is -918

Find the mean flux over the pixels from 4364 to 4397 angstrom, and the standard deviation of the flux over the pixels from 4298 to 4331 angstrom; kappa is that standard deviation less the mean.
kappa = -19.0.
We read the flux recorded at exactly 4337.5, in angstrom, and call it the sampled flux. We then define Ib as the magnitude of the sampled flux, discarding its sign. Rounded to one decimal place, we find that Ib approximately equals 20.4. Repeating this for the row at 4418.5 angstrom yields 20.4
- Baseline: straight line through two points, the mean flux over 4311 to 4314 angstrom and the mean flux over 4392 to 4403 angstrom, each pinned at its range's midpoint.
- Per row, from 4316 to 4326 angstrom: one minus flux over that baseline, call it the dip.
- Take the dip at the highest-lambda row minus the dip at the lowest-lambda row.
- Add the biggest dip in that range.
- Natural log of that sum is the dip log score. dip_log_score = -2.4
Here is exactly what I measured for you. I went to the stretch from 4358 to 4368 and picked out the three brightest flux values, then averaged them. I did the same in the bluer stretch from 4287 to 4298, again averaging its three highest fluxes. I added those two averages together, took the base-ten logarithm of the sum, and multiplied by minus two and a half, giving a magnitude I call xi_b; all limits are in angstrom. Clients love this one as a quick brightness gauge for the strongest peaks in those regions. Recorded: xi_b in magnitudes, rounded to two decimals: -4.11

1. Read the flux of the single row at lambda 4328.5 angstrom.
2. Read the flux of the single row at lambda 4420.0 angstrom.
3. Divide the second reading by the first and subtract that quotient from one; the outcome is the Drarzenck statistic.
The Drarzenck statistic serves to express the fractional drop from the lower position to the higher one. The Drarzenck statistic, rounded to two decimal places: -0.11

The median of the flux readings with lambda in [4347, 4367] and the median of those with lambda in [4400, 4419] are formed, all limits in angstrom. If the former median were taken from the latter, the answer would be -3.1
